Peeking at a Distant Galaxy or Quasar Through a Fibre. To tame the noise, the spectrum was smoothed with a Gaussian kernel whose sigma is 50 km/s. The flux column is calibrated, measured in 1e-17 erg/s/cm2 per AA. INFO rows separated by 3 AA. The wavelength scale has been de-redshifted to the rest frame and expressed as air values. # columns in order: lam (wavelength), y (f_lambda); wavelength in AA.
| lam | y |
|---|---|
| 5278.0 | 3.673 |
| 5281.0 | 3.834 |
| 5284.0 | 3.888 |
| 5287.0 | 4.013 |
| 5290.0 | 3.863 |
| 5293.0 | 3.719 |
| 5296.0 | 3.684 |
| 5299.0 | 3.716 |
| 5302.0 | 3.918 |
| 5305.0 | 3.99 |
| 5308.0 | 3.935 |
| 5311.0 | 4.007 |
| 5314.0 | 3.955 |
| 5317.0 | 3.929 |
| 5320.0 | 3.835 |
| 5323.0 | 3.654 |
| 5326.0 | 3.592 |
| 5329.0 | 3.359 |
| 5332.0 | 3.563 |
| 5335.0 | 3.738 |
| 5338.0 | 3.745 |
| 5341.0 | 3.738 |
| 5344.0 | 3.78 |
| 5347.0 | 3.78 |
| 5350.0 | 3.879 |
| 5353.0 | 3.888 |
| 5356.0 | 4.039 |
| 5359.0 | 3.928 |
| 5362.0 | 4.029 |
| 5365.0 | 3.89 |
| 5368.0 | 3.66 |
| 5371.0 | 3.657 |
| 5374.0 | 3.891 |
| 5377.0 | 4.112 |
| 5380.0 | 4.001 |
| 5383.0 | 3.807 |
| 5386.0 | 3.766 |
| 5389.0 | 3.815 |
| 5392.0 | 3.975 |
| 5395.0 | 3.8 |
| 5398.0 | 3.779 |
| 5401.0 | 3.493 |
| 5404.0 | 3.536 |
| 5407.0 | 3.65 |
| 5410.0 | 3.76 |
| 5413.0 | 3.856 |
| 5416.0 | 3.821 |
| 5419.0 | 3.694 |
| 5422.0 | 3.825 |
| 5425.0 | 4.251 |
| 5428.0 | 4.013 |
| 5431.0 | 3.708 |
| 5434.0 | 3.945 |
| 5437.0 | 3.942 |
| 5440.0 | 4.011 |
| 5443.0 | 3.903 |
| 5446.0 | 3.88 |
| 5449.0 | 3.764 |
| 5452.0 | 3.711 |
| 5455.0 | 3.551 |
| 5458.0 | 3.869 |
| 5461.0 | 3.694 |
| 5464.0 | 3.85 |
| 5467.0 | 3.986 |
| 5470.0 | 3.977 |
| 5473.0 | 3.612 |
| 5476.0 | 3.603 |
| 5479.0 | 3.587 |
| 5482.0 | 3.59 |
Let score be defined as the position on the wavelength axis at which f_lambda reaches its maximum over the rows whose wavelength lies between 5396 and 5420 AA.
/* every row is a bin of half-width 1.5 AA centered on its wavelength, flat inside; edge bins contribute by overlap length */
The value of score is 5413.0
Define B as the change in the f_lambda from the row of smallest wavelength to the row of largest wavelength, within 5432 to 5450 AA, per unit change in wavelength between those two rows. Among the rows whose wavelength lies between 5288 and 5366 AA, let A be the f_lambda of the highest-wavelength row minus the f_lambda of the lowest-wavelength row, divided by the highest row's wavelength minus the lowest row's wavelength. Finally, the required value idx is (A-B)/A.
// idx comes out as 35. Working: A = 0.0004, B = -0.012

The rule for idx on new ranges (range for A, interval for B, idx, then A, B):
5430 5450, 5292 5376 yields 0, 0.0031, 0.002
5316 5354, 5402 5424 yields 15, -0.0011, 0.016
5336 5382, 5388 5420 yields 2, 0.0061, -0.004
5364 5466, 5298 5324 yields -5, -0.0004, -0.003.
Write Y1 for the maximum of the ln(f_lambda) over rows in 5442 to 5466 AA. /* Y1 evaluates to 1.36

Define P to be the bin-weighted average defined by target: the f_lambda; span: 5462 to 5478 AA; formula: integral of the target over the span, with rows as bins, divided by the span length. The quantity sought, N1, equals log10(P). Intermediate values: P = 3.80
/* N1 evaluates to 0.579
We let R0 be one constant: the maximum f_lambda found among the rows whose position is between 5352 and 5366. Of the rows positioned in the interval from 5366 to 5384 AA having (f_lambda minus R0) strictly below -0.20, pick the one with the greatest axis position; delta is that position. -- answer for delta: 5383.0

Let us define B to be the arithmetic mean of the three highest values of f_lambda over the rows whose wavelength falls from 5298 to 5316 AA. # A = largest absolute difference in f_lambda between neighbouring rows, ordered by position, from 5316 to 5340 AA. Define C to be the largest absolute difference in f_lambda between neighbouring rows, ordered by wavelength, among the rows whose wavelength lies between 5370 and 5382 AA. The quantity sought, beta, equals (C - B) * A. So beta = -0.87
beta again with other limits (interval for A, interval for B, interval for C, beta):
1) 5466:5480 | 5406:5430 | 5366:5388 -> -1.39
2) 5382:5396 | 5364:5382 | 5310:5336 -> -0.66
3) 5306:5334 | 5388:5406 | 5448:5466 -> -0.83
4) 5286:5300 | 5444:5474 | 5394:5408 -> -0.55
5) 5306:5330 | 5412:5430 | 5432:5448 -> -0.92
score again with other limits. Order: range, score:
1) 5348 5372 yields 5356.0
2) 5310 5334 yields 5311.0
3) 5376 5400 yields 5377.0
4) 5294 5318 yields 5311.0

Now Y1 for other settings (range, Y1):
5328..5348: 1.33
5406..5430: 1.45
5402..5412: 1.32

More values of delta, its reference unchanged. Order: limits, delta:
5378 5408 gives 5407.0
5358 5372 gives 5371.0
